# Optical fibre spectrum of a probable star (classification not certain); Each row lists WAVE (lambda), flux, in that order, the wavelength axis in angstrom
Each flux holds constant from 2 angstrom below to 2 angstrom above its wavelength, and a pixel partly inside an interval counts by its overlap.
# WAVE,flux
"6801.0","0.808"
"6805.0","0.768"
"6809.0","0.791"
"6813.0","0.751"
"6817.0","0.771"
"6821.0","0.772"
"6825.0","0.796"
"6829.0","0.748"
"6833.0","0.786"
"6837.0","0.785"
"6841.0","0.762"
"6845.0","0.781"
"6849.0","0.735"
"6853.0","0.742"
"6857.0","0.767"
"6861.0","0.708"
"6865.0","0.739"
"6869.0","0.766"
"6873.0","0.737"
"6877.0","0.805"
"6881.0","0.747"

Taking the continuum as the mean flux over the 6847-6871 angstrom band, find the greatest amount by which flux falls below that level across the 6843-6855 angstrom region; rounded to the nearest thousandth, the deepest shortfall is 0.008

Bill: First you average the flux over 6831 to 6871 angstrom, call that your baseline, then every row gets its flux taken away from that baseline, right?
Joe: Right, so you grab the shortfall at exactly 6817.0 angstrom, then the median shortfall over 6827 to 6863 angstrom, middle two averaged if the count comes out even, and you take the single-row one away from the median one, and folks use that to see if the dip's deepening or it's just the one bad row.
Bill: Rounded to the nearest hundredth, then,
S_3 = 0.01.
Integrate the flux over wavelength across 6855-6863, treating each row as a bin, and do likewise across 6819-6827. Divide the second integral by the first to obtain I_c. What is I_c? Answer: 1.063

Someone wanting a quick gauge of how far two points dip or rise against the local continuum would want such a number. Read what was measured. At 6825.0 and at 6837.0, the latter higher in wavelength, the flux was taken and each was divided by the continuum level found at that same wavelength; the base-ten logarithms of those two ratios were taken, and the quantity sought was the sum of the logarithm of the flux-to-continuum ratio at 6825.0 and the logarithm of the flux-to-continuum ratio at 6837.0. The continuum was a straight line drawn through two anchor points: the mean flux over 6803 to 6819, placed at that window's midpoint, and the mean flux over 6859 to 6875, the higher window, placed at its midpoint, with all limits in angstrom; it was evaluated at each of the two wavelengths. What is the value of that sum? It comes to 0.036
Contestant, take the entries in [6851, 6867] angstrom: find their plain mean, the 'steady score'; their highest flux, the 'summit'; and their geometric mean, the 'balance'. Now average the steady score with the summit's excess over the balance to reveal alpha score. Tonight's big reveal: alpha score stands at 0.384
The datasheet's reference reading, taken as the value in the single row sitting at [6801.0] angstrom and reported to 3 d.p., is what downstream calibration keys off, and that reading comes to 0.808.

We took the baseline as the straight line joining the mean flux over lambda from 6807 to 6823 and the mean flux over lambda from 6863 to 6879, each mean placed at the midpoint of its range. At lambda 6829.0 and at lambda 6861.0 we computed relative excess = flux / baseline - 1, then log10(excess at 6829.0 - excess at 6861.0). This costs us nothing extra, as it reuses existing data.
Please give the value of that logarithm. -1.34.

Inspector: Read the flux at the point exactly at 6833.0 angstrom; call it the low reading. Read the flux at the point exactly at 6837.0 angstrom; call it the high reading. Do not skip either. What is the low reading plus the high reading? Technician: 1.57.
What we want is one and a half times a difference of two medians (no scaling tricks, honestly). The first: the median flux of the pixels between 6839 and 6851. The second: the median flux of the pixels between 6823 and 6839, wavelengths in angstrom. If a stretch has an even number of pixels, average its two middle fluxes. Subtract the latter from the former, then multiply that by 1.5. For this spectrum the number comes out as -0.035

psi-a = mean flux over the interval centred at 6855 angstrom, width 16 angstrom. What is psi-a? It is 0.738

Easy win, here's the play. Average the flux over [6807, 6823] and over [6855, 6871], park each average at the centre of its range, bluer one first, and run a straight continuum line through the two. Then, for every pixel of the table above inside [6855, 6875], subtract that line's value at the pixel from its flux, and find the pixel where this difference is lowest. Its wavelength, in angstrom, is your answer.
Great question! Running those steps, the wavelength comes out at 6861.0 angstrom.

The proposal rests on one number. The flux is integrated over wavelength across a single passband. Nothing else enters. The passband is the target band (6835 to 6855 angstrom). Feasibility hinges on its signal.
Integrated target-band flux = 15.2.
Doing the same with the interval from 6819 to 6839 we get 15.5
